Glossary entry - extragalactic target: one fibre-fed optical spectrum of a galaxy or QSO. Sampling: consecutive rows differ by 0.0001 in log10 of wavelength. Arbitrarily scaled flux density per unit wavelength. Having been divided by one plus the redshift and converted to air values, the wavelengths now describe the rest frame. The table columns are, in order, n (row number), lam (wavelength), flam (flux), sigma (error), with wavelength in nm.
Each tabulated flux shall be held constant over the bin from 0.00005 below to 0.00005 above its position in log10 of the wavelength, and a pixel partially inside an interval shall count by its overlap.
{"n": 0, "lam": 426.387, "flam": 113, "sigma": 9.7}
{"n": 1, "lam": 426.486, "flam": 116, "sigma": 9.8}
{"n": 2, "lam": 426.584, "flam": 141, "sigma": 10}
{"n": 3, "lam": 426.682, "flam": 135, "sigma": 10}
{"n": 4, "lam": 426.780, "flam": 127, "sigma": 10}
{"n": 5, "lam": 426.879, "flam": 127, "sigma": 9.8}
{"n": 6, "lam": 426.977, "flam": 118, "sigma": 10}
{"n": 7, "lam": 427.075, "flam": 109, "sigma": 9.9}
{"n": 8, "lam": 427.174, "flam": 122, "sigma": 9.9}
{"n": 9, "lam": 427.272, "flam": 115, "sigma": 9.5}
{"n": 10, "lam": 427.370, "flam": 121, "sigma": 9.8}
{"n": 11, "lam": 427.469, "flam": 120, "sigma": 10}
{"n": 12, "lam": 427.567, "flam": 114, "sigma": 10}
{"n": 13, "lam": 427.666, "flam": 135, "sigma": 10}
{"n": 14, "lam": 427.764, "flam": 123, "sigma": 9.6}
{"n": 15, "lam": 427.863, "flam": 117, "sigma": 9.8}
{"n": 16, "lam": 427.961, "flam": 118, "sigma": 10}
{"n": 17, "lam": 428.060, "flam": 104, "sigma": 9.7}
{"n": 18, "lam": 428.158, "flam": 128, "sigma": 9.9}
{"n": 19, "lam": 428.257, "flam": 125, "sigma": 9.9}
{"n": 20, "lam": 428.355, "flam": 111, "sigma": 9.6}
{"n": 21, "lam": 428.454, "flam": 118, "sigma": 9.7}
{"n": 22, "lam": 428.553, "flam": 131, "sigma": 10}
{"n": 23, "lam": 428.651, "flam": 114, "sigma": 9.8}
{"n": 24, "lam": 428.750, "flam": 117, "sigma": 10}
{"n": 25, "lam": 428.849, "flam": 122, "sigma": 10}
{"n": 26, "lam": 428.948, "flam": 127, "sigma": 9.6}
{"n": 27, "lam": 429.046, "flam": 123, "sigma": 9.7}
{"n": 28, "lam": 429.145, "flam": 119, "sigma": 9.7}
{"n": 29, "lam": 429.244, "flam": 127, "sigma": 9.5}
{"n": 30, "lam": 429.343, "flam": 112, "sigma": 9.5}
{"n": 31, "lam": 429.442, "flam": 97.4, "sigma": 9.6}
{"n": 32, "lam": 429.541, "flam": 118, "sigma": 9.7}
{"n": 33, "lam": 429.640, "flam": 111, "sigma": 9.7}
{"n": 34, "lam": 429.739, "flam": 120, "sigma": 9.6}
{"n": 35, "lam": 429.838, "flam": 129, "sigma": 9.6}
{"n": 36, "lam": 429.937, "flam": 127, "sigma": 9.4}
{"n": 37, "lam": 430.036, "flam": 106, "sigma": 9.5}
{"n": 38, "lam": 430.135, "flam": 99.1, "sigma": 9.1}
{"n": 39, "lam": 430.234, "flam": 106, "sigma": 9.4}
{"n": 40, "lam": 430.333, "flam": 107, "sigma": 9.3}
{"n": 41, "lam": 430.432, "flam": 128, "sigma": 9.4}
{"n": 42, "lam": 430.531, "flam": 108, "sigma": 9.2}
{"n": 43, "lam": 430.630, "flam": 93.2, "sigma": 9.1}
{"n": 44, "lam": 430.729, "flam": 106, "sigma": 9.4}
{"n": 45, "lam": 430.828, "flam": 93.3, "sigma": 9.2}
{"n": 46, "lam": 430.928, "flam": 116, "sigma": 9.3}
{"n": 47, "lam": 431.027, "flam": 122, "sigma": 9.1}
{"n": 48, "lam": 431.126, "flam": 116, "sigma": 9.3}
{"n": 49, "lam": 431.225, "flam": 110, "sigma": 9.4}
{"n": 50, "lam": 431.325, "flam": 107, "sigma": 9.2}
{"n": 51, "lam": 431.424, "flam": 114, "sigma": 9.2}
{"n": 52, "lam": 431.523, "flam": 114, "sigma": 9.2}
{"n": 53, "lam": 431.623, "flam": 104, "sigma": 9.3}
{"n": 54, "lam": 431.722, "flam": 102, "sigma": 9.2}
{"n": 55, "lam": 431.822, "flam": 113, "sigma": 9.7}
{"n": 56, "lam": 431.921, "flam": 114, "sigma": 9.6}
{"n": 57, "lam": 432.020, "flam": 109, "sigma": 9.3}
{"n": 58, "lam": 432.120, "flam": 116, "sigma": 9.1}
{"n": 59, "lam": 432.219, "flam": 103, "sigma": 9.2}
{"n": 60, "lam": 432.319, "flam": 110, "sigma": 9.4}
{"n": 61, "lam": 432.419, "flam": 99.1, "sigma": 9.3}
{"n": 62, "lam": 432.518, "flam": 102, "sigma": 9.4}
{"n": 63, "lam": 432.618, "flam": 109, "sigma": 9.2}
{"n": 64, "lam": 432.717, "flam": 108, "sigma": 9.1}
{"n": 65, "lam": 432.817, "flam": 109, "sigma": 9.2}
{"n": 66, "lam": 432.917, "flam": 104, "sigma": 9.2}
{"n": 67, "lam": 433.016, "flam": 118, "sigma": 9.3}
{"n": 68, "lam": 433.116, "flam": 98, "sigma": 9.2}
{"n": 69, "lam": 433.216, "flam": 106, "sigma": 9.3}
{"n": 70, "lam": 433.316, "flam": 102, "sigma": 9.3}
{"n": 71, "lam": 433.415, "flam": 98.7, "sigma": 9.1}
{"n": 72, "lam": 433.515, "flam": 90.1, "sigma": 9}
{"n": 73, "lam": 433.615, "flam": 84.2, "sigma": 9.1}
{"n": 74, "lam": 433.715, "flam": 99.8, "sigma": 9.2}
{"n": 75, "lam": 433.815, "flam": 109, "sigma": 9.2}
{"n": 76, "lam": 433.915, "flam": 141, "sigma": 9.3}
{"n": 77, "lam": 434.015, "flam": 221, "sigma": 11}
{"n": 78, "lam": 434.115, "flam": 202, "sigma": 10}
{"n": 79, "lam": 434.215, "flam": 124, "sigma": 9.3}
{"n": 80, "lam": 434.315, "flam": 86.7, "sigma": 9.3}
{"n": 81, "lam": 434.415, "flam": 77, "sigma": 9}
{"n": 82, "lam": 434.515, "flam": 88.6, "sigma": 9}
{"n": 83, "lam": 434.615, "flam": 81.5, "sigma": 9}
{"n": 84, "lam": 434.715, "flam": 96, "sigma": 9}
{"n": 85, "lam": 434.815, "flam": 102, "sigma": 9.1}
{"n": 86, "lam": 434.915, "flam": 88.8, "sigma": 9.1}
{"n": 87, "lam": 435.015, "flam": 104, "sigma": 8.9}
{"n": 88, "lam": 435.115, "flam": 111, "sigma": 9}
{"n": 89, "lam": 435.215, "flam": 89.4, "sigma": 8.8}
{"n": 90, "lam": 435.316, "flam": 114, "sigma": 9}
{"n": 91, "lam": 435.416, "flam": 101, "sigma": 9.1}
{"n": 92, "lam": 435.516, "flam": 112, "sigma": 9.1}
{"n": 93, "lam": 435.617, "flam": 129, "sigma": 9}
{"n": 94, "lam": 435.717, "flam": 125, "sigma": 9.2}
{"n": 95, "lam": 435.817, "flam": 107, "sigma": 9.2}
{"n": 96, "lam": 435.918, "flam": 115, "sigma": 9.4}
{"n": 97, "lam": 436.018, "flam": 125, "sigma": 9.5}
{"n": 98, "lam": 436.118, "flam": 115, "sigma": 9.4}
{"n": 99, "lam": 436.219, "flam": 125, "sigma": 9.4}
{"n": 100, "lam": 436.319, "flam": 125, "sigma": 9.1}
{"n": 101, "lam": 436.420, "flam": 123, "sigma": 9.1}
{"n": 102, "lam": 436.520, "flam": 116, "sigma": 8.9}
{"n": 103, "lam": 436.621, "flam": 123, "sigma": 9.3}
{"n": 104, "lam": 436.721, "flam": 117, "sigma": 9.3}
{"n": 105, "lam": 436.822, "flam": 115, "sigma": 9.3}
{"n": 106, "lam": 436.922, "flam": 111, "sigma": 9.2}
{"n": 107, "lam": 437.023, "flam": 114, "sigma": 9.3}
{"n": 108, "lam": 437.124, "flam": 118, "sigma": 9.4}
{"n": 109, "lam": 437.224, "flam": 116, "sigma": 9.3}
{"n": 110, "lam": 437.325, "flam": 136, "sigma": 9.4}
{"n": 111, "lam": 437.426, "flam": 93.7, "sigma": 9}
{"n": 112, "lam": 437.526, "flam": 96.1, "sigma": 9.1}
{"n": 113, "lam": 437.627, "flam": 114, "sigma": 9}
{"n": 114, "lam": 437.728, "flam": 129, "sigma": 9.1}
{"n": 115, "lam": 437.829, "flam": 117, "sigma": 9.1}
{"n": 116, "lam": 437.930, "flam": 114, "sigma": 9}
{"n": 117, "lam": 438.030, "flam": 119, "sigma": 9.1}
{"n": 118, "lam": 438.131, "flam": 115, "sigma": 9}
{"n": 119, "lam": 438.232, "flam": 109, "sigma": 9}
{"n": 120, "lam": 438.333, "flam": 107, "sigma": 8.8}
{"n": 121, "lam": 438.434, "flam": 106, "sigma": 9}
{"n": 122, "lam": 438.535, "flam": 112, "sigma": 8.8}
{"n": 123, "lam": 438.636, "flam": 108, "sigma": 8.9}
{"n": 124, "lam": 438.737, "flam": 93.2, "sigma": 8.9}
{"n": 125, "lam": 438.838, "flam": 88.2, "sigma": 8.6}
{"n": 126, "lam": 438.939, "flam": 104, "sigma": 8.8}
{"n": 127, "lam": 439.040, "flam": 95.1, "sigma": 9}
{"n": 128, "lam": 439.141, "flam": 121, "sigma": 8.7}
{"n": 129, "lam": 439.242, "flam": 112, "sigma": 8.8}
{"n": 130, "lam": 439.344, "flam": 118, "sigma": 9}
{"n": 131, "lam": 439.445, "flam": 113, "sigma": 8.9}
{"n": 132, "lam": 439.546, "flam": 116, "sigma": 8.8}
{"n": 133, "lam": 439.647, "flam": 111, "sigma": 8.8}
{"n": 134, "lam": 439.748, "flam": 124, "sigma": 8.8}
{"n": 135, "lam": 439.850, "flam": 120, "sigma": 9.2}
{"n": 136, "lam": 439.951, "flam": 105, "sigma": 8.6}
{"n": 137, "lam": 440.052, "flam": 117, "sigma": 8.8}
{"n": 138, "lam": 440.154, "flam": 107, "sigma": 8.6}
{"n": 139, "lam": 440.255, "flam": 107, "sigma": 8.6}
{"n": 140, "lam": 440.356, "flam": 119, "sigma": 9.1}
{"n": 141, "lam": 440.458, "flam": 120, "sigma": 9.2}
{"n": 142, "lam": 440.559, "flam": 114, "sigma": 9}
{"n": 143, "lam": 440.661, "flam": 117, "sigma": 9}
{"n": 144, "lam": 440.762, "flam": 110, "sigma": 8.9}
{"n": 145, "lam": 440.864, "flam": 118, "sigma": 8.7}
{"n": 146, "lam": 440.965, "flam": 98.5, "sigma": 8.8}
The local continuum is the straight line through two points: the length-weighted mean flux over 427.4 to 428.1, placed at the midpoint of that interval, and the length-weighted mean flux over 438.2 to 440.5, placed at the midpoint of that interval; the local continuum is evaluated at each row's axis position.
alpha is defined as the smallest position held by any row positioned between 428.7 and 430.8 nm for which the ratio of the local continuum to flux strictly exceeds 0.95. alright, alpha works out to 428.750 nm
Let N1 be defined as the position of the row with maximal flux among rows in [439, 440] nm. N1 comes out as 439.748 nm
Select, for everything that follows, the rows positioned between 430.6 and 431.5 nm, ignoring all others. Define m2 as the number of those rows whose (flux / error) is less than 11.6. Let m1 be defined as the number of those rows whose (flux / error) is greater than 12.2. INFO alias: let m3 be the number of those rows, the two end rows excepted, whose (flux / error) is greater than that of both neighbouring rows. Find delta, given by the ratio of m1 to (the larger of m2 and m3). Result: 1.33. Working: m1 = 4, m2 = 3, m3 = 2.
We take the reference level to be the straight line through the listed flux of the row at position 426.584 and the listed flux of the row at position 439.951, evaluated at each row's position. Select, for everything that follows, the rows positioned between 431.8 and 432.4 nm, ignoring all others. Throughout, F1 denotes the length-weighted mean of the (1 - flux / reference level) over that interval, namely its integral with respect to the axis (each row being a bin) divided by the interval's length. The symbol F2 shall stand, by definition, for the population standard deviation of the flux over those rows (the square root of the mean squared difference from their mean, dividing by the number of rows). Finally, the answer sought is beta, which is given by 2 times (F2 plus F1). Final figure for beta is 9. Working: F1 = 0.127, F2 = 4.2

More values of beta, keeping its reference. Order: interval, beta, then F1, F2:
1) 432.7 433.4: 12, 0.143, 5.9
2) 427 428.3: 16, 0.137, 7.7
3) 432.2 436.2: 54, 0.083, 26.9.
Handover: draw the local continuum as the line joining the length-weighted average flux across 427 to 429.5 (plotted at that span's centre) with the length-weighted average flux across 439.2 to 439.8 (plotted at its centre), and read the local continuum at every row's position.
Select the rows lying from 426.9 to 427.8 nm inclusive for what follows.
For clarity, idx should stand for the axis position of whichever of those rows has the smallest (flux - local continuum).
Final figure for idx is 427.075 nm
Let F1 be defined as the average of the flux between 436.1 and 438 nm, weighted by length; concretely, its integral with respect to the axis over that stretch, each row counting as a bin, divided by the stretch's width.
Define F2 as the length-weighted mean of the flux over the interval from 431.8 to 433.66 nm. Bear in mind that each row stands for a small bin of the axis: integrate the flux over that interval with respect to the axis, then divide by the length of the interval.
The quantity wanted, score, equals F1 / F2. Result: 1.11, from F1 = 117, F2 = 105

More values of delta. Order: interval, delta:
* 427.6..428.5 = 2.00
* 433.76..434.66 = 1.00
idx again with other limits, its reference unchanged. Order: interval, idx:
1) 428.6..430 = 429.442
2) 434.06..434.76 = 434.415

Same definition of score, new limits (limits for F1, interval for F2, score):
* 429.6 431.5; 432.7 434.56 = 0.98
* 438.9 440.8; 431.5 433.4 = 1.06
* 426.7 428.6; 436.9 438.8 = 1.08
